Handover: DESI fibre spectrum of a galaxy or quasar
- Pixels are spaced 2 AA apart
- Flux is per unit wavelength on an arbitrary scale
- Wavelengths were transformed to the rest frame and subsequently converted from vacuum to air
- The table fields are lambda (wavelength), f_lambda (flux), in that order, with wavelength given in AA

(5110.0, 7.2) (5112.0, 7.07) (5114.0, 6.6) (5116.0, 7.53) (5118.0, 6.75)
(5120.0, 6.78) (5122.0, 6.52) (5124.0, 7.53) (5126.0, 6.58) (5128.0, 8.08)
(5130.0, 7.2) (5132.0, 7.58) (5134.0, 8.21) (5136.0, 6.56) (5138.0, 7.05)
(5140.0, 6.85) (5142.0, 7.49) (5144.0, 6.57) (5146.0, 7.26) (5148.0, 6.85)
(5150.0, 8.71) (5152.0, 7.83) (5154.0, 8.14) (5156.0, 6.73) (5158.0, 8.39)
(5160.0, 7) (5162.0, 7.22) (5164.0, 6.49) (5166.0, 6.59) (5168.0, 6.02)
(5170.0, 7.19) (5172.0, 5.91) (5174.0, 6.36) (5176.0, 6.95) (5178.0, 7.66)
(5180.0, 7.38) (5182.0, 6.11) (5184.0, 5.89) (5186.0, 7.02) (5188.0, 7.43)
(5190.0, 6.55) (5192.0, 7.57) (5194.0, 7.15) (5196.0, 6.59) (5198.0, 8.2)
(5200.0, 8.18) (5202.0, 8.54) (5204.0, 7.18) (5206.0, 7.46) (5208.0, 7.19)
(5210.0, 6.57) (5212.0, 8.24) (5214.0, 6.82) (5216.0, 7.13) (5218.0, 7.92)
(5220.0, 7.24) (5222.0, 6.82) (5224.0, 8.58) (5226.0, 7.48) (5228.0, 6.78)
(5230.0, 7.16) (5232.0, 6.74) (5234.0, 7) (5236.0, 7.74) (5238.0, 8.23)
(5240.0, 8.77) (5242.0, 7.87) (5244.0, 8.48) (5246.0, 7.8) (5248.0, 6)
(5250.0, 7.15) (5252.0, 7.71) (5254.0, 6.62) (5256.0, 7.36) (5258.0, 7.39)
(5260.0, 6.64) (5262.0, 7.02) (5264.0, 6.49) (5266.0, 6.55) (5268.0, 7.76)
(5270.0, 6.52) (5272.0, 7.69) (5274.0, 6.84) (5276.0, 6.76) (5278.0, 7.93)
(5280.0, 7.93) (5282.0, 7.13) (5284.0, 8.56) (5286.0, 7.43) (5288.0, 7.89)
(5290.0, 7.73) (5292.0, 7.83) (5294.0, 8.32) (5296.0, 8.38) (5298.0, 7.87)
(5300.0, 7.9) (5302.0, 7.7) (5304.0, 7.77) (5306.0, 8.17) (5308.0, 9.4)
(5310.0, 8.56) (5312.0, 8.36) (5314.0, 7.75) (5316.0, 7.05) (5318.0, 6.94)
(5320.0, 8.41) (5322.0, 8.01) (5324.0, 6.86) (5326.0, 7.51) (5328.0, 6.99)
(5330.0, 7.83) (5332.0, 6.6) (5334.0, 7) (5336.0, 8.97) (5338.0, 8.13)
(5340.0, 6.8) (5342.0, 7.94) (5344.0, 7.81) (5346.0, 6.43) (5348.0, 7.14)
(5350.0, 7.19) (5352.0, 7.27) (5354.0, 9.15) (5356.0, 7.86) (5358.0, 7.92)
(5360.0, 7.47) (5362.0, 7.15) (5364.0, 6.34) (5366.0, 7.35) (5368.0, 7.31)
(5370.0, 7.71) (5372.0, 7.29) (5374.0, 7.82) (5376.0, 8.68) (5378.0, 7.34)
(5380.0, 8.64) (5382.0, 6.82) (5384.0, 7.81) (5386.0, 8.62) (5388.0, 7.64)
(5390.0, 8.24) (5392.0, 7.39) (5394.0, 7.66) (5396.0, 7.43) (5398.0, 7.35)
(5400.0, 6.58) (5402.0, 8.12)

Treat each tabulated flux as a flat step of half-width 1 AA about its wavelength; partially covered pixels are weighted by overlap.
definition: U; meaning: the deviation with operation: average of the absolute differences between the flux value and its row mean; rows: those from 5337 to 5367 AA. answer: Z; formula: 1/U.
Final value 1.9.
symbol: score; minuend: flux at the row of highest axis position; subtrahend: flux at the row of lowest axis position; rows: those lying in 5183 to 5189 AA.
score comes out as 1.5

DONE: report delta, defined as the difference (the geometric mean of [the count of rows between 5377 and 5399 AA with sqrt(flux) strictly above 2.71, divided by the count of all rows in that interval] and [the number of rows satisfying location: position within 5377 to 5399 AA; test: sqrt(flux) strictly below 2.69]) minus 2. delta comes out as -1.10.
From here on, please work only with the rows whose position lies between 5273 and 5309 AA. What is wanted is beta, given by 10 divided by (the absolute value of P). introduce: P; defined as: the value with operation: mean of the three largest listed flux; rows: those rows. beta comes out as 1.14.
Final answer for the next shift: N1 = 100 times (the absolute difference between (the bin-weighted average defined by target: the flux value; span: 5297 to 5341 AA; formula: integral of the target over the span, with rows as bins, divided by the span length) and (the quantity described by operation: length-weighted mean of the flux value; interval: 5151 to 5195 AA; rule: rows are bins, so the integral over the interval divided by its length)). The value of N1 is 77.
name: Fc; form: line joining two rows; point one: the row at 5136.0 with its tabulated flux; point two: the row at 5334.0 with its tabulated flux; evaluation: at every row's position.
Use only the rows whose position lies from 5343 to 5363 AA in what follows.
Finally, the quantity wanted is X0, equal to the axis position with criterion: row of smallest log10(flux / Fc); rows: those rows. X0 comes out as 5346.0 AA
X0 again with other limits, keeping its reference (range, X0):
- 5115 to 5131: 5122.0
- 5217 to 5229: 5228.0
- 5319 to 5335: 5332.0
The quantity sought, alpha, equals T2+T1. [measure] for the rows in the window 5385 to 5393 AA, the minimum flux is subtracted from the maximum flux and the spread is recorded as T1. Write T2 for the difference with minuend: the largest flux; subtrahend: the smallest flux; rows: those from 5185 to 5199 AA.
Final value 2.9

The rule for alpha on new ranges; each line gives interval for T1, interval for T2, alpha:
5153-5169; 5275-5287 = 4.2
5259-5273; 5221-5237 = 3.1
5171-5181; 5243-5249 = 4.2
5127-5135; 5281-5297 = 2.4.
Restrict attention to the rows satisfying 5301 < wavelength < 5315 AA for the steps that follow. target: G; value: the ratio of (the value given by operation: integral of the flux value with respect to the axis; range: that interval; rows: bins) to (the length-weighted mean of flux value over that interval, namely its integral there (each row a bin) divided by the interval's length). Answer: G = 14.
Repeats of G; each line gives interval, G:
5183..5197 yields 14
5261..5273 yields 12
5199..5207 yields 8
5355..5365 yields 10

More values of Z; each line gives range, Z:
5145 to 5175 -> 1.5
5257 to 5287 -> 1.9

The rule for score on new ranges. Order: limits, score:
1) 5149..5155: -0.6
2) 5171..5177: 1.0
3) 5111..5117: 0.5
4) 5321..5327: -0.5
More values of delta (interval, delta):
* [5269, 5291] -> -0.40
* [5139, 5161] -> -0.49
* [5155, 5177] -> -1.05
